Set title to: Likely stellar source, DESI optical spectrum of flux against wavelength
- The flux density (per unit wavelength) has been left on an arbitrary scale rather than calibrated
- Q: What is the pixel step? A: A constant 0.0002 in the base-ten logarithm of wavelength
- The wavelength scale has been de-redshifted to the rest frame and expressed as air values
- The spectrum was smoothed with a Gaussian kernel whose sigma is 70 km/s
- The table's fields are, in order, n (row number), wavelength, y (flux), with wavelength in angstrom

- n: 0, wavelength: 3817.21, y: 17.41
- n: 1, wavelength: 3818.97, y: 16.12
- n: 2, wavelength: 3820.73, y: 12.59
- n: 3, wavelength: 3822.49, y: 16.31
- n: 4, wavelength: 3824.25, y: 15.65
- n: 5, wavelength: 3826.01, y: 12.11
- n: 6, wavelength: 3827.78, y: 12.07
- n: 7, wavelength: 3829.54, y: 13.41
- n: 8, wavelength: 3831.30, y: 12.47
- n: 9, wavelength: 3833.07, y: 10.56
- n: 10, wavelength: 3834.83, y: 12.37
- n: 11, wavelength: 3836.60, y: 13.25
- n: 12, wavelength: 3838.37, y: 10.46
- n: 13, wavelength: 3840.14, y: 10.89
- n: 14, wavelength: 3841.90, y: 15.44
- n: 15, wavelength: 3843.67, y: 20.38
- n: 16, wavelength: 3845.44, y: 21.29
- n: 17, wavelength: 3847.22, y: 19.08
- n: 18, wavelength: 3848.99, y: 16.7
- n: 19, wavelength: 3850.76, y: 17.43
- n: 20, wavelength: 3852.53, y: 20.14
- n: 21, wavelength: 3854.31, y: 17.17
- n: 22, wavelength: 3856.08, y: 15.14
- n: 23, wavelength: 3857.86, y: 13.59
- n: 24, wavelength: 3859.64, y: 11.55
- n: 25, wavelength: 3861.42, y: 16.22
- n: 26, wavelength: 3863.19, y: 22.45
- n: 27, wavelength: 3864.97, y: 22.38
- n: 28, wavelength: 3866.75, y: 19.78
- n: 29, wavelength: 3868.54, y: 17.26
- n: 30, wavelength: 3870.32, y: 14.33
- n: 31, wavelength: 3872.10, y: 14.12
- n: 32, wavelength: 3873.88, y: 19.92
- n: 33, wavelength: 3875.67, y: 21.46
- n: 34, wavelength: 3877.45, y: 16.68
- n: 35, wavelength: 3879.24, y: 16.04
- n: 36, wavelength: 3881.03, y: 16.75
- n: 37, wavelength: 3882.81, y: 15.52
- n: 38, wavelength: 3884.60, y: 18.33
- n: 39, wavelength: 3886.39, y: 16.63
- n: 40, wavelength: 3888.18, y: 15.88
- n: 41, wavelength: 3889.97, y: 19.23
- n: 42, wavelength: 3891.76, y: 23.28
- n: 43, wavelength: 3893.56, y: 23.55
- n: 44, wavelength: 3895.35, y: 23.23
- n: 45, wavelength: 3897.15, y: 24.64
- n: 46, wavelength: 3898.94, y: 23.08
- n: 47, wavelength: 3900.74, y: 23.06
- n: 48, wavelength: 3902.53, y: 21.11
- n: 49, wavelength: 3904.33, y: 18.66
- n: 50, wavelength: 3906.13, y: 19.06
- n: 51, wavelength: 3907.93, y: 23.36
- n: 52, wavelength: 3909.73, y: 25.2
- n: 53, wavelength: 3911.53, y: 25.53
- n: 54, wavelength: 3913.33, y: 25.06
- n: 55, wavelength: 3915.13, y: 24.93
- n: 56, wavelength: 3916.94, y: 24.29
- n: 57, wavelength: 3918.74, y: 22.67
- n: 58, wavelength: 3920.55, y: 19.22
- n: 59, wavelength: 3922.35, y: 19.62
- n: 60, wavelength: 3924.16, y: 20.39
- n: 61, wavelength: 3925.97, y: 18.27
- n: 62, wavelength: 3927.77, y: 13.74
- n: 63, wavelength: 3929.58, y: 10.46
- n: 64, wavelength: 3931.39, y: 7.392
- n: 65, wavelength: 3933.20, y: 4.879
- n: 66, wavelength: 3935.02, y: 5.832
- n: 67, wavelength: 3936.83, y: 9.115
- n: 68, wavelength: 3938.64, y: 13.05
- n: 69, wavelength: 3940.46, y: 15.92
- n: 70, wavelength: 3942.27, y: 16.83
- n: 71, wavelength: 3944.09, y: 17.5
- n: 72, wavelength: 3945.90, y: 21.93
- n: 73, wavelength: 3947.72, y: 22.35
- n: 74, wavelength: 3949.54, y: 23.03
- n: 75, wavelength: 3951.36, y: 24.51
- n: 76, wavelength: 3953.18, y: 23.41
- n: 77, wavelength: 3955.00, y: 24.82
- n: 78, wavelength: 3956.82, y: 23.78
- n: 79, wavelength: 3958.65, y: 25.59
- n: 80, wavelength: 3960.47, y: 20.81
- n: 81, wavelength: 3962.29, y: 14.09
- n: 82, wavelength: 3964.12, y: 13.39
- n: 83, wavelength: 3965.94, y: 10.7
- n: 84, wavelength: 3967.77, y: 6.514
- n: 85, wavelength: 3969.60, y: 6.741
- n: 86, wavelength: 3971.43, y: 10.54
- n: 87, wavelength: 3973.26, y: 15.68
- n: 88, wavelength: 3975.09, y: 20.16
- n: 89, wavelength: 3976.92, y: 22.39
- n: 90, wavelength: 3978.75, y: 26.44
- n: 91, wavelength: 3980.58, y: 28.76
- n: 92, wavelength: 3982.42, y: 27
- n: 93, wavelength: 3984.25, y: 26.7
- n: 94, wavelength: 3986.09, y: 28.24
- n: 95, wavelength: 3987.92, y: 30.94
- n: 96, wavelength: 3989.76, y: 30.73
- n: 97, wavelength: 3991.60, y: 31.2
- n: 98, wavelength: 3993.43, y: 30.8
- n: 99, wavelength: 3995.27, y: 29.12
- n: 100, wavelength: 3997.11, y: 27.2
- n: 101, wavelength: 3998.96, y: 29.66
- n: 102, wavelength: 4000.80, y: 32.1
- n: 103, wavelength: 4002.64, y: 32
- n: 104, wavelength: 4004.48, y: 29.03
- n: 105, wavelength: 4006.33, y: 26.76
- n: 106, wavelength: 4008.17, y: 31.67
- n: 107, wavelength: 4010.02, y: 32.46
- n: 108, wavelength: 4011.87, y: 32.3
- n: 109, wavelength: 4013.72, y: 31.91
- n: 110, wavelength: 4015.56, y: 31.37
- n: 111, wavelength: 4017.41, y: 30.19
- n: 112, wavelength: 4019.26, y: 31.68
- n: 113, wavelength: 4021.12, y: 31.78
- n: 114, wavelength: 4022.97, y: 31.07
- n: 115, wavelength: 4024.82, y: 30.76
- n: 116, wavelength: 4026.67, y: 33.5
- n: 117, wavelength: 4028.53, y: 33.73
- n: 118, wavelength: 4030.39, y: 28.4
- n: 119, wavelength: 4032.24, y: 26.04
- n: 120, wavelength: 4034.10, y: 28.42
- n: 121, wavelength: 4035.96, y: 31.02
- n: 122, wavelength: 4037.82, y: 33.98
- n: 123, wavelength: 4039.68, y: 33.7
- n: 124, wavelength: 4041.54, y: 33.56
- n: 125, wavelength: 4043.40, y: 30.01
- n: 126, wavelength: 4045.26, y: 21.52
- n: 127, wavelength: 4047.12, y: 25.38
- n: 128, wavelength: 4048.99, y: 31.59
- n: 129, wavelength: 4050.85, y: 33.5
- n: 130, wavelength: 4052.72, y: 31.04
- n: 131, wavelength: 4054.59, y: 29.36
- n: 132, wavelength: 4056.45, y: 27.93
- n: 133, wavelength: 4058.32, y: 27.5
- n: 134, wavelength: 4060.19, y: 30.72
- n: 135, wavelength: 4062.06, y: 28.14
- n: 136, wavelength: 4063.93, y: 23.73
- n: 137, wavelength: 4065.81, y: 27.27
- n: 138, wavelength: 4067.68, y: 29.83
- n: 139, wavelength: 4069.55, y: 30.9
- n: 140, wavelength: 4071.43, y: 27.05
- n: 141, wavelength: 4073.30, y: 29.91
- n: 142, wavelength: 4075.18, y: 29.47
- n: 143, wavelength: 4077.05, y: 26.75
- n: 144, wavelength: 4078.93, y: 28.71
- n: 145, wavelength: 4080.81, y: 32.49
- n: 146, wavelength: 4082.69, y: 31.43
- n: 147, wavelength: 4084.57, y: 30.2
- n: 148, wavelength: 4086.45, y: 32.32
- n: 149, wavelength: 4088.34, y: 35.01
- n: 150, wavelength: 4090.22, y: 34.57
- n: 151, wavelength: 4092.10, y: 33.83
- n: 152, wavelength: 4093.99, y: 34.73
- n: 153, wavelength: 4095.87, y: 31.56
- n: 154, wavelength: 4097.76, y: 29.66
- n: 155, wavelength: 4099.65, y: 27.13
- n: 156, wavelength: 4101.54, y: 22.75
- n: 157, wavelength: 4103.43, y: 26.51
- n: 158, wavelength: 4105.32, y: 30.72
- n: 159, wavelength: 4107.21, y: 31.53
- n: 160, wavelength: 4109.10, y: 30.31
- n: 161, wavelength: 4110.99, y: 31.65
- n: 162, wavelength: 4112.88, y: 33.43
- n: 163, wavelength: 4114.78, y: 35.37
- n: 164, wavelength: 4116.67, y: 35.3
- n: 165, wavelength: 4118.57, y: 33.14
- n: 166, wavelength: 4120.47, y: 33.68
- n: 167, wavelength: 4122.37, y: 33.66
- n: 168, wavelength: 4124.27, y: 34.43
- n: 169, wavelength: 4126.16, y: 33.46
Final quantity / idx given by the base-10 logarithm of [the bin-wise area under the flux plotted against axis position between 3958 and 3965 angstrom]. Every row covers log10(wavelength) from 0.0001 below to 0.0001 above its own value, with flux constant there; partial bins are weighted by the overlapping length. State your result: 2.11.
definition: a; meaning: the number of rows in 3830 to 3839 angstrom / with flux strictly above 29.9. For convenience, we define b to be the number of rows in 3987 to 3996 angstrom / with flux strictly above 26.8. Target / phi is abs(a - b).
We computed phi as 5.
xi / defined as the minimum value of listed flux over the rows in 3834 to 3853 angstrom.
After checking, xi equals 10.46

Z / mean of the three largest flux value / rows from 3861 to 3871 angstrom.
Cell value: 22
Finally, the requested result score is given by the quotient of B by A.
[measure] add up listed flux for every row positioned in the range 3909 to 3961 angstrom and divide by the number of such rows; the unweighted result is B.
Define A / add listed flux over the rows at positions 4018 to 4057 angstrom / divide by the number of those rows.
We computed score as 0.6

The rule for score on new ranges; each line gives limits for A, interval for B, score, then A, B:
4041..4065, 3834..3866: 0.6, 29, 16.4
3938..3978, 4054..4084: 1.6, 18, 28.8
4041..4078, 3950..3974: 0.6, 29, 17.0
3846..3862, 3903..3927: 1.3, 16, 22.0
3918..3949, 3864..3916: 1.3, 15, 20.3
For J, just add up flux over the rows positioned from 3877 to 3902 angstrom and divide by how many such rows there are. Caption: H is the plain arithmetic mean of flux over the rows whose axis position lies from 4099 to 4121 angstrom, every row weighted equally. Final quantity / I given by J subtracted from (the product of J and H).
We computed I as 590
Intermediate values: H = 31.0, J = 19.7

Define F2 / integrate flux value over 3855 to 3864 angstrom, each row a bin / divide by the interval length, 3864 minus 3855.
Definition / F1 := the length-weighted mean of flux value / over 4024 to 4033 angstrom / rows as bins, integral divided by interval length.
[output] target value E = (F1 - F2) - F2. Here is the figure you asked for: -1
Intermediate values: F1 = 30.6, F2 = 16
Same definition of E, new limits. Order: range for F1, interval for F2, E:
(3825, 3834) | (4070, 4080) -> -45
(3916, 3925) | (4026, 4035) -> -39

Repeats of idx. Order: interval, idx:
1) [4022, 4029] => 2.35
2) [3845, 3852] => 2.11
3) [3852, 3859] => 2.05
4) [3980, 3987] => 2.29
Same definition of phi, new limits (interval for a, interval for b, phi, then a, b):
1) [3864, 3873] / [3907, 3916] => 0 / 0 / 0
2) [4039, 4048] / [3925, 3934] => 3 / 3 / 0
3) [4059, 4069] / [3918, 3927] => 1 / 1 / 0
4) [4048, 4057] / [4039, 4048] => 0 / 3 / 3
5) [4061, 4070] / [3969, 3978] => 1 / 1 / 0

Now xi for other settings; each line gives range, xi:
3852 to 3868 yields 11.55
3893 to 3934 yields 4.879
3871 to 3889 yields 14.12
